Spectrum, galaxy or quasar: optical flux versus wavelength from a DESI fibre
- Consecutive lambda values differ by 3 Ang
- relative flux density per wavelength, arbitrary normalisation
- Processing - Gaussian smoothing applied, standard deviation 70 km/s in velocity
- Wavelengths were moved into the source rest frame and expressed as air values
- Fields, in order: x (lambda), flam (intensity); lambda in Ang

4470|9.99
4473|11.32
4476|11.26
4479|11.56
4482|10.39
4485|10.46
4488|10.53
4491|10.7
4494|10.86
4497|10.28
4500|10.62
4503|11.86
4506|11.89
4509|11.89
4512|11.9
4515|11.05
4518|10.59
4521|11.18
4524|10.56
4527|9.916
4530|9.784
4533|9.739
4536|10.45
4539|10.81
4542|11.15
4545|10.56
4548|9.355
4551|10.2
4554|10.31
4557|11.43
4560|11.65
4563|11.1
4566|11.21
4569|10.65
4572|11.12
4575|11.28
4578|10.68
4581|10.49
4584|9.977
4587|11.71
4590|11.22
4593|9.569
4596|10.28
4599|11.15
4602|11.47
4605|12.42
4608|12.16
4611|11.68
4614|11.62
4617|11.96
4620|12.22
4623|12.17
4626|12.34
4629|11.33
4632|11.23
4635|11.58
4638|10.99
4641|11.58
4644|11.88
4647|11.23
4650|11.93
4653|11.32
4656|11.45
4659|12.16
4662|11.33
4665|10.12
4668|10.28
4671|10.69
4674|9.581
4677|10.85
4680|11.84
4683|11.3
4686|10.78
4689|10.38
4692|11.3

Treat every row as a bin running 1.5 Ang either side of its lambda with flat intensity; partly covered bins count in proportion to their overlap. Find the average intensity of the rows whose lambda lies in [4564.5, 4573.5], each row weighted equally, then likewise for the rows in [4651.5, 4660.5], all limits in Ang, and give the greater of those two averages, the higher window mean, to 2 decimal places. 11.64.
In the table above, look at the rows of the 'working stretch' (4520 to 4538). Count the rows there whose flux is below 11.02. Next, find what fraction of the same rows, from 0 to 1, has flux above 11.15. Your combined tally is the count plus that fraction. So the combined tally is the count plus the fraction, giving 5.2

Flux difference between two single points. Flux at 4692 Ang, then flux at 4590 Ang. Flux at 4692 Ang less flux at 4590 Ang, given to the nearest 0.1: 0.1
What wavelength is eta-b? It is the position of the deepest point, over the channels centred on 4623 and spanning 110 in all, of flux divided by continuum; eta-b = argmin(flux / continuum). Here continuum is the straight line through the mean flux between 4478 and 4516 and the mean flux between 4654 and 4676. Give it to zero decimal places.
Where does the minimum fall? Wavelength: 4593 Ang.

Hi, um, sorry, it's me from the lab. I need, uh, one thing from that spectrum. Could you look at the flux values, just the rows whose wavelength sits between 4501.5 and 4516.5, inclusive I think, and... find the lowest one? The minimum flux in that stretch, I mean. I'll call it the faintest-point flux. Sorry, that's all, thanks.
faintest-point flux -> 11.05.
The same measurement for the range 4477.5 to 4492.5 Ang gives 10.39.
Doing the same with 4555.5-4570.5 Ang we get 10.65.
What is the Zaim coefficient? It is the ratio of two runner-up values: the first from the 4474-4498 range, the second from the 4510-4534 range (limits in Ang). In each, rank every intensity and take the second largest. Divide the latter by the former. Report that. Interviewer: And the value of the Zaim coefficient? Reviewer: 0.99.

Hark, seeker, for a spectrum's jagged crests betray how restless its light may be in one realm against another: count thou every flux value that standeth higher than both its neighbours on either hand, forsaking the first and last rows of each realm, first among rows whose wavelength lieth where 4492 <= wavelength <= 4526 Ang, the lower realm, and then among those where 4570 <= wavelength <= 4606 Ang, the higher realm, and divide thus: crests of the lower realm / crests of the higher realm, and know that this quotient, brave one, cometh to 1.0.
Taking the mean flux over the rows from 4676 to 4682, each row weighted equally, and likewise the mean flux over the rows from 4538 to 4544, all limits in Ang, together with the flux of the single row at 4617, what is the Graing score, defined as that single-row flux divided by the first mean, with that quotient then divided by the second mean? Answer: 0.096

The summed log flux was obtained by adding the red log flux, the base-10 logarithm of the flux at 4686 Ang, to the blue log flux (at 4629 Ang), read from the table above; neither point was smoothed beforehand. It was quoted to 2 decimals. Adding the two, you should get 2.09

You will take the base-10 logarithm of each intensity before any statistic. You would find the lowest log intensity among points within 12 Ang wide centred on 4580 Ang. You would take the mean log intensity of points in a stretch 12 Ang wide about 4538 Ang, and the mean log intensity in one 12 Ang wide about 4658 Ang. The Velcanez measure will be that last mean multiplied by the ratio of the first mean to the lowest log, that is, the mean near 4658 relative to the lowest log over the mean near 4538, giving 1.09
